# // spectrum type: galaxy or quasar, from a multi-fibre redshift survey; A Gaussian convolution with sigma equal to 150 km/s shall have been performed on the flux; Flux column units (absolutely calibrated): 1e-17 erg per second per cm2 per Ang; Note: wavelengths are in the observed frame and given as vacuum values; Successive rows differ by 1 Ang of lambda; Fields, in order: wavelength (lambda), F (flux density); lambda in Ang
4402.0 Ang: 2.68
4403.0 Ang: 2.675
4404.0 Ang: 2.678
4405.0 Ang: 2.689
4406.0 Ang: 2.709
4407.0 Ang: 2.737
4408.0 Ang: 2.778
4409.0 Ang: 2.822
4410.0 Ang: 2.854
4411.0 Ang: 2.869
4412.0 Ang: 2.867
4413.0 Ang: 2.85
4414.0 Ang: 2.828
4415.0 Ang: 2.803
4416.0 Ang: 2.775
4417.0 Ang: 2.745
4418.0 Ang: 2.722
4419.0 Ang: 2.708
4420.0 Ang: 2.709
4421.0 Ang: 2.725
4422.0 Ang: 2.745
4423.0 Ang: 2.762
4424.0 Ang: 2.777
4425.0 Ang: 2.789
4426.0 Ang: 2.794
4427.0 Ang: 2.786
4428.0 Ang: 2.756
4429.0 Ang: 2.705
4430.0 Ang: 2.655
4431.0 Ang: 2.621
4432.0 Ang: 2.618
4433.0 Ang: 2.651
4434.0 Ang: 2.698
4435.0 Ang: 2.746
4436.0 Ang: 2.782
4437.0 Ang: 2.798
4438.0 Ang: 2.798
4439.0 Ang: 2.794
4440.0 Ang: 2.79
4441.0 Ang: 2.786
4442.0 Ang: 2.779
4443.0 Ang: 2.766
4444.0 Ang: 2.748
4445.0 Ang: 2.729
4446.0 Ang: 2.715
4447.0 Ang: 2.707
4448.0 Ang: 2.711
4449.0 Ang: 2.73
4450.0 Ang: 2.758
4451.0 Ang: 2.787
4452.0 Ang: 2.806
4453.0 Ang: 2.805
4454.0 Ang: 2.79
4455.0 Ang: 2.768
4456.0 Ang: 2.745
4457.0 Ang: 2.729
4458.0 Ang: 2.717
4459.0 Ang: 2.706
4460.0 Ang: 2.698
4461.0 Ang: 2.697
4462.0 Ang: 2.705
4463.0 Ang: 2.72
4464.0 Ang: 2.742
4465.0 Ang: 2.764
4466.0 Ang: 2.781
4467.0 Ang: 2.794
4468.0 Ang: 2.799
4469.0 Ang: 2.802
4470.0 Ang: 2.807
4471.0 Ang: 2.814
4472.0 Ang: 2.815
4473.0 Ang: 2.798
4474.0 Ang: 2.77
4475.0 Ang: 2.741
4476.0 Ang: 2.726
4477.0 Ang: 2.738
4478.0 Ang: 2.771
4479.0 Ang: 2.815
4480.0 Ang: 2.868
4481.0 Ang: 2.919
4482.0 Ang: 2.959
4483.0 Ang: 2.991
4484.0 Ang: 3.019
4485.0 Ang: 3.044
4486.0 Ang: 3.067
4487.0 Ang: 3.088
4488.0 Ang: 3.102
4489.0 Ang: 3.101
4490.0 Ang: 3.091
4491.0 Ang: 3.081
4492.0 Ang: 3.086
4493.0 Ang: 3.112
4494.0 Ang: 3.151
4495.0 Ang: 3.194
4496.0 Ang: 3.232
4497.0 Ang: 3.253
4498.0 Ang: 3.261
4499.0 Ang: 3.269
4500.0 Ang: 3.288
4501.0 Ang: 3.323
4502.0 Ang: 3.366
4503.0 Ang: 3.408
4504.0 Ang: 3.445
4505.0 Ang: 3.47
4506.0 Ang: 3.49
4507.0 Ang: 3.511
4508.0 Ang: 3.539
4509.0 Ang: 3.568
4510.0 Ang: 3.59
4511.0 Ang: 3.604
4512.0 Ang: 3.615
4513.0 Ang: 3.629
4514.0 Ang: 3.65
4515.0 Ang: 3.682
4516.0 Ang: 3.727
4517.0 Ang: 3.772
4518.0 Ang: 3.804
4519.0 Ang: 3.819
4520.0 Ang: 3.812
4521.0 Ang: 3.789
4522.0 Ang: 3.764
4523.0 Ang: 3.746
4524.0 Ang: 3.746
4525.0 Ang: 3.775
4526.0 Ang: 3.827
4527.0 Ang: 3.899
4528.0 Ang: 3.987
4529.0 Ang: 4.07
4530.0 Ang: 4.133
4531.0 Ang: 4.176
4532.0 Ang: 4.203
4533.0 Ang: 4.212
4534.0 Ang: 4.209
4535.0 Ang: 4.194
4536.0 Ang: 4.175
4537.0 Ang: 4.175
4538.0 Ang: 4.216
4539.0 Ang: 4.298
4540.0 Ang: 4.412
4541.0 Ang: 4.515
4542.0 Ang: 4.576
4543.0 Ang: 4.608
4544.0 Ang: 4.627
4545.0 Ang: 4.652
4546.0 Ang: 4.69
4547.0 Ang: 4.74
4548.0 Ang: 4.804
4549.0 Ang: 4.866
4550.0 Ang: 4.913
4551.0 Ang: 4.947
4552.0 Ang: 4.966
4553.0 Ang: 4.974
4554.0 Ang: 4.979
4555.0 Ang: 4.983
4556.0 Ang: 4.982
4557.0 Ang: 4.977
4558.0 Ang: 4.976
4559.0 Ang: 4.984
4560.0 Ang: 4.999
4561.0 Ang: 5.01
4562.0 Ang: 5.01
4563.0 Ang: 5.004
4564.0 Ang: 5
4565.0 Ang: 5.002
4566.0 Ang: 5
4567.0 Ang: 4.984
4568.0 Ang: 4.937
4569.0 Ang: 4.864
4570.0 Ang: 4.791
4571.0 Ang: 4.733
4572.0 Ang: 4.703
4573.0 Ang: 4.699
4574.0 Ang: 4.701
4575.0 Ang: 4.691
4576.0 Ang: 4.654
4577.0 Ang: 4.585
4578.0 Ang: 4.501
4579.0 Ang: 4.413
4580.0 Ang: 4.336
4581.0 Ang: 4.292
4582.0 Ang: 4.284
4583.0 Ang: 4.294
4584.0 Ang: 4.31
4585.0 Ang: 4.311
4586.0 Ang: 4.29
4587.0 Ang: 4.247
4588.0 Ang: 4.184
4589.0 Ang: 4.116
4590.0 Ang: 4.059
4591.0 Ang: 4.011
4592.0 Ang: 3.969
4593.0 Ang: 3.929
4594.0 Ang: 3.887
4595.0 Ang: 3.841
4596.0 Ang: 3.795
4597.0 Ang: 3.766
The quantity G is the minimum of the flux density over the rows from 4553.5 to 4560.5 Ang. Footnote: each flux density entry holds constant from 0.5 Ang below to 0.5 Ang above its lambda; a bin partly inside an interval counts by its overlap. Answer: 4.976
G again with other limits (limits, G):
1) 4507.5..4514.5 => 3.539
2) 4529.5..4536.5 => 4.133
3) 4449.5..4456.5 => 2.745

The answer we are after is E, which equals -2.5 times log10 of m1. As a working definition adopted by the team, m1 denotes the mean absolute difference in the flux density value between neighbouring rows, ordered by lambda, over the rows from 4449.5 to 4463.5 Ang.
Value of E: 4.6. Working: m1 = 0.0138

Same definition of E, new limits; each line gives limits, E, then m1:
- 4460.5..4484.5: 4.2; 0.0217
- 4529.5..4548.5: 3.5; 0.0414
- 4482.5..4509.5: 4.1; 0.0238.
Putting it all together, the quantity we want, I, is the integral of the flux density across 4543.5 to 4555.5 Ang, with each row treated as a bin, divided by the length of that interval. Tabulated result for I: 4.8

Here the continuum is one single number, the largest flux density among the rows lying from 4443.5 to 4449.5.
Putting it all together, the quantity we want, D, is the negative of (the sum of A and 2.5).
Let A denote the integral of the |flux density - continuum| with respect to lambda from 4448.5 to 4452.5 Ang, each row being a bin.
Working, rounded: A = 0.1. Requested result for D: -2.6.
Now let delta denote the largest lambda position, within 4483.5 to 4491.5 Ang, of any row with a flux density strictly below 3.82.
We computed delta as 4491.0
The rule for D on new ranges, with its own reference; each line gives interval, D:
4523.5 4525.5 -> -4.5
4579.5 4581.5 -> -5.6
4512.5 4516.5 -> -6.2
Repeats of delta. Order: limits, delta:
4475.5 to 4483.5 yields 4483.0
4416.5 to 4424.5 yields 4424.0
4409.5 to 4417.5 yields 4417.0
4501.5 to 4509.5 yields 4509.0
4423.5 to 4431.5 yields 4431.0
